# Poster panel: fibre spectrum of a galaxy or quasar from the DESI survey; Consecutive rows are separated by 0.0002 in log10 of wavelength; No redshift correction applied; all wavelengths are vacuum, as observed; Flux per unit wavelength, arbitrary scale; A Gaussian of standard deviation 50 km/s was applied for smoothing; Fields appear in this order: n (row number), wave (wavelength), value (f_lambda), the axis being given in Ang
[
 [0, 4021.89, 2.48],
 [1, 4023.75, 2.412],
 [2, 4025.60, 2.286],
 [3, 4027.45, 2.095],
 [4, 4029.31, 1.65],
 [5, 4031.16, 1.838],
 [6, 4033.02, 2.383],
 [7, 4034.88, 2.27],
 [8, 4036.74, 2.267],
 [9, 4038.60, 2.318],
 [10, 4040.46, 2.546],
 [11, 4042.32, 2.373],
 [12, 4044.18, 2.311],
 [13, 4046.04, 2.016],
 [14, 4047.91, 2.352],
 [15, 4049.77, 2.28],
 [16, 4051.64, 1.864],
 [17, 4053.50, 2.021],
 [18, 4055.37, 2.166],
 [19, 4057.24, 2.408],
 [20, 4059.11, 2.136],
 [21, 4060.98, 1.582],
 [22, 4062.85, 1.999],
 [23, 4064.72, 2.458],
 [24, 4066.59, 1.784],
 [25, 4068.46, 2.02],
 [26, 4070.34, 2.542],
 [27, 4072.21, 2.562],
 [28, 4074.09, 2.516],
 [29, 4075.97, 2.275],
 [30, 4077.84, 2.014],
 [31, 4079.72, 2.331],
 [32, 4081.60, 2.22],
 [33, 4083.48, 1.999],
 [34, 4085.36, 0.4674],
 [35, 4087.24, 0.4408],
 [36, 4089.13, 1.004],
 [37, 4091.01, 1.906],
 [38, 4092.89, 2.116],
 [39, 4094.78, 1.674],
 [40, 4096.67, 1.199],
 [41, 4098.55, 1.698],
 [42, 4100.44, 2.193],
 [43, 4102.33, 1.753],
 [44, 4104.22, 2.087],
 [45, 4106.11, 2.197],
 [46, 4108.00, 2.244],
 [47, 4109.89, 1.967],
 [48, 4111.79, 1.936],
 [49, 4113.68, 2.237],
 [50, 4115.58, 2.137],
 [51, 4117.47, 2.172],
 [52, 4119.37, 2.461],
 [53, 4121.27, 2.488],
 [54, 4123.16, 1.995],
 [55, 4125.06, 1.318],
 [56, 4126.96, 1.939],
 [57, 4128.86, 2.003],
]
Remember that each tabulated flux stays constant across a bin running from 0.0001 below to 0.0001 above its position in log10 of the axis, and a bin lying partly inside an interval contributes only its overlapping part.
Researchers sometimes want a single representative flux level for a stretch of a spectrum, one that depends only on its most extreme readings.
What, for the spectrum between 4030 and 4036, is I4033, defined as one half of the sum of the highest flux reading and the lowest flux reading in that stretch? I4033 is 2.11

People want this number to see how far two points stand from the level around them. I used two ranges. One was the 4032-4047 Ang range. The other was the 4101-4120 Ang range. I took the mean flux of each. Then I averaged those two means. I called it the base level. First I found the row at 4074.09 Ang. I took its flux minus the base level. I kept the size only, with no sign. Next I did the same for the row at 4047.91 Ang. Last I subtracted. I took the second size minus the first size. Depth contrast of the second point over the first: -0.2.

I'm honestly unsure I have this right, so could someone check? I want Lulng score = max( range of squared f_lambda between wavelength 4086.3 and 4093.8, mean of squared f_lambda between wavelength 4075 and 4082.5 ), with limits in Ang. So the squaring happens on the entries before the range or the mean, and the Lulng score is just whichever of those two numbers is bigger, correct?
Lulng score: 4.9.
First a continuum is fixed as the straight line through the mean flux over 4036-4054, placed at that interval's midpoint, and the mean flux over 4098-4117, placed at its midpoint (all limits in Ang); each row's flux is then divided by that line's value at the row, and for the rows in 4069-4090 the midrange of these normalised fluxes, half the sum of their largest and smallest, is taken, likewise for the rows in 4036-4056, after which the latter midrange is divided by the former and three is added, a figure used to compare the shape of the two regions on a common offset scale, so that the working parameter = 4.41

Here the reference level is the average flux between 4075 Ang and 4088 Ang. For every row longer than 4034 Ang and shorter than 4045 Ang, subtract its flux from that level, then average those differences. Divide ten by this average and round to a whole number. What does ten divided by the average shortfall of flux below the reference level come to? -15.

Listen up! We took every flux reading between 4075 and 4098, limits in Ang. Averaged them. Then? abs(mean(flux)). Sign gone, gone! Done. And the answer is 1.64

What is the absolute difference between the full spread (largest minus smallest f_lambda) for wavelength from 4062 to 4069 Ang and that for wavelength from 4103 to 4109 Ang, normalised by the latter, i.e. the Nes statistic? 3.3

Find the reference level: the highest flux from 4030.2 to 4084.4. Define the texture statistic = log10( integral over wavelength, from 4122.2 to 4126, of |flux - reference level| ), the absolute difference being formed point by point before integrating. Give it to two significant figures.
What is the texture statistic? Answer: 0.54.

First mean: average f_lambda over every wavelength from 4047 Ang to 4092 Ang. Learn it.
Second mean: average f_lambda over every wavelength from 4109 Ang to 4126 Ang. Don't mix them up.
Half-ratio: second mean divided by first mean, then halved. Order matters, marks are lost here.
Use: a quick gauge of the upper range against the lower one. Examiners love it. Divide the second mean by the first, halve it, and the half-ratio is 0.53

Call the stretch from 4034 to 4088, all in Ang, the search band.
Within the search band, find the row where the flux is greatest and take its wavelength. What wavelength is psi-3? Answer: 4072.21 Ang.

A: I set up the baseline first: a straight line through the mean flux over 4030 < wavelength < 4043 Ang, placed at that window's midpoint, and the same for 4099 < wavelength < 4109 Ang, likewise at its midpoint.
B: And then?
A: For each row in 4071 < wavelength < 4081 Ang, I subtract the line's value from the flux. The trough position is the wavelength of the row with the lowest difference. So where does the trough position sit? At 4077.84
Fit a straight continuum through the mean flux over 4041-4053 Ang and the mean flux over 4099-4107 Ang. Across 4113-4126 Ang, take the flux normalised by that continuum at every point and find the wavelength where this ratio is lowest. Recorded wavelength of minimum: 4125.06 Ang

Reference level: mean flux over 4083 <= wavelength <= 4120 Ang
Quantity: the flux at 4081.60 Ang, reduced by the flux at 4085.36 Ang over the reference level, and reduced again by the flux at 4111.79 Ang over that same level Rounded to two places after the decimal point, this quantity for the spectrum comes 0.88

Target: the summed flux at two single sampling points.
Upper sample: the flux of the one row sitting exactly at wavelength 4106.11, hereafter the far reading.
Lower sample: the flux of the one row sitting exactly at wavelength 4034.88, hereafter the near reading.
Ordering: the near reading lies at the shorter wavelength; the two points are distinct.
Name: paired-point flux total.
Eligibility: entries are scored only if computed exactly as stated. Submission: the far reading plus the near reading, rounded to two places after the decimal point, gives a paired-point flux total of 4.47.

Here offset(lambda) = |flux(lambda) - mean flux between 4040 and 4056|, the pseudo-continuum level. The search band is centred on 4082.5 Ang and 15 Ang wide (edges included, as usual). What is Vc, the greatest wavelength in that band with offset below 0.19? 4081.60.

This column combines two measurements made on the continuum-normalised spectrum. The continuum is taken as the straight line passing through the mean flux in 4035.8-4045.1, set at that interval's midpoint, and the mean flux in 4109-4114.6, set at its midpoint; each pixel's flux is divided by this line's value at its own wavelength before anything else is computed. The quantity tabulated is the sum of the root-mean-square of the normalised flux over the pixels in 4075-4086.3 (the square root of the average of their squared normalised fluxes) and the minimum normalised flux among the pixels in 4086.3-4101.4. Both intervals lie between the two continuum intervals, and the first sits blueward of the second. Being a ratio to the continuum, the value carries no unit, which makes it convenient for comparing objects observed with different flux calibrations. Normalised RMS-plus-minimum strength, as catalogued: 1.11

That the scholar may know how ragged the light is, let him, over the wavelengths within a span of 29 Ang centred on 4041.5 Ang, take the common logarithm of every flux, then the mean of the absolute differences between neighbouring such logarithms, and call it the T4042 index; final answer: 0.045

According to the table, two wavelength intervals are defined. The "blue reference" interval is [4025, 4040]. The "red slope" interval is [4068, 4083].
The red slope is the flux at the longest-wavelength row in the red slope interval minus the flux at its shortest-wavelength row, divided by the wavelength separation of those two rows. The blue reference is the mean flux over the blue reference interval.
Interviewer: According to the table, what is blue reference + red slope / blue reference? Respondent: 2.15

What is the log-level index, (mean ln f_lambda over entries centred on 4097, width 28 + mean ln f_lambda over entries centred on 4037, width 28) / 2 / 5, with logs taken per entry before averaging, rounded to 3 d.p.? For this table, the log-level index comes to 0.120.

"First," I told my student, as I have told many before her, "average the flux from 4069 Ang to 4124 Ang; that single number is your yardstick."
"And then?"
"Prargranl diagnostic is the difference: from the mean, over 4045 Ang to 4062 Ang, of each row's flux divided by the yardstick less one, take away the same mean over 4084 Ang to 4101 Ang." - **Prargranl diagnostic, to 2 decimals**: 0.35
